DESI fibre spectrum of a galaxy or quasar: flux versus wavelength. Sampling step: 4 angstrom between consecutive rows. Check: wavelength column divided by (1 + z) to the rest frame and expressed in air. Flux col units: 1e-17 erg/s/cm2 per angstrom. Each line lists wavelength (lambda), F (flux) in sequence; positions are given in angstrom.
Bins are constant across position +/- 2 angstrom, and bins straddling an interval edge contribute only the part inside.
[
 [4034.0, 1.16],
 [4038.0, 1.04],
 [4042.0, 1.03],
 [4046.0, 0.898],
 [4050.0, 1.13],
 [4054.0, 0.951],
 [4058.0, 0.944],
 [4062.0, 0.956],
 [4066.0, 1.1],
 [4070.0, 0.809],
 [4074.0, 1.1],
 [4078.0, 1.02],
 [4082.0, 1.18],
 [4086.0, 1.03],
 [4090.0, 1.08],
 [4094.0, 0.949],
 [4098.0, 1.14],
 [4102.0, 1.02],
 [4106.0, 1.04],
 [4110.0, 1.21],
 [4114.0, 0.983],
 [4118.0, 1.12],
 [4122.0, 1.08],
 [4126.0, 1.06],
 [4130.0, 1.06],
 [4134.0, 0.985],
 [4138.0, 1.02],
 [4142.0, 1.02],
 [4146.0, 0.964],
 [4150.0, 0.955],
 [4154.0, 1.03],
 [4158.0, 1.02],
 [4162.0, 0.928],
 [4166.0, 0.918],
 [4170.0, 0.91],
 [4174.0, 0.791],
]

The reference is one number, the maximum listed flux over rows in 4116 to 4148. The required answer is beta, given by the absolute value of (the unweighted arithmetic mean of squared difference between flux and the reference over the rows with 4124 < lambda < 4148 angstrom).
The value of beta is 0.012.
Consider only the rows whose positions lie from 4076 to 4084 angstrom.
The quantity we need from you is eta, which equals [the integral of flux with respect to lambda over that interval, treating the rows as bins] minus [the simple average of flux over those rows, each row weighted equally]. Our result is 7.70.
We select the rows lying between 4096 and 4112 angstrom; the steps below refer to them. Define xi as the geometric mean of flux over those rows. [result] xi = 1.10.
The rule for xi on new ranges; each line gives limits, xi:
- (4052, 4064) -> 0.95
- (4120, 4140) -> 1.04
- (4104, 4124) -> 1.08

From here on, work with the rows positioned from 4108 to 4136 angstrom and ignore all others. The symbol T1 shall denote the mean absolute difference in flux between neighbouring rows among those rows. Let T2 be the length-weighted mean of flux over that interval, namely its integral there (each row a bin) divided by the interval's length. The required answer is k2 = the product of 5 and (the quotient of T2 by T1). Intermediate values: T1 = 0.08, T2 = 1.071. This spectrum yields 64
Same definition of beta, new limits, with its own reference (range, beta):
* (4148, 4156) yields 0.018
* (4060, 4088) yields 0.021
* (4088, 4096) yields 0.015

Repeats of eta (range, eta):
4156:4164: 6.82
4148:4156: 6.95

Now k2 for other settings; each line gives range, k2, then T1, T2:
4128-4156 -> 121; 0.04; 1.005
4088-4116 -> 37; 0.14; 1.060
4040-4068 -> 43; 0.12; 1.001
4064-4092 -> 31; 0.17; 1.046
